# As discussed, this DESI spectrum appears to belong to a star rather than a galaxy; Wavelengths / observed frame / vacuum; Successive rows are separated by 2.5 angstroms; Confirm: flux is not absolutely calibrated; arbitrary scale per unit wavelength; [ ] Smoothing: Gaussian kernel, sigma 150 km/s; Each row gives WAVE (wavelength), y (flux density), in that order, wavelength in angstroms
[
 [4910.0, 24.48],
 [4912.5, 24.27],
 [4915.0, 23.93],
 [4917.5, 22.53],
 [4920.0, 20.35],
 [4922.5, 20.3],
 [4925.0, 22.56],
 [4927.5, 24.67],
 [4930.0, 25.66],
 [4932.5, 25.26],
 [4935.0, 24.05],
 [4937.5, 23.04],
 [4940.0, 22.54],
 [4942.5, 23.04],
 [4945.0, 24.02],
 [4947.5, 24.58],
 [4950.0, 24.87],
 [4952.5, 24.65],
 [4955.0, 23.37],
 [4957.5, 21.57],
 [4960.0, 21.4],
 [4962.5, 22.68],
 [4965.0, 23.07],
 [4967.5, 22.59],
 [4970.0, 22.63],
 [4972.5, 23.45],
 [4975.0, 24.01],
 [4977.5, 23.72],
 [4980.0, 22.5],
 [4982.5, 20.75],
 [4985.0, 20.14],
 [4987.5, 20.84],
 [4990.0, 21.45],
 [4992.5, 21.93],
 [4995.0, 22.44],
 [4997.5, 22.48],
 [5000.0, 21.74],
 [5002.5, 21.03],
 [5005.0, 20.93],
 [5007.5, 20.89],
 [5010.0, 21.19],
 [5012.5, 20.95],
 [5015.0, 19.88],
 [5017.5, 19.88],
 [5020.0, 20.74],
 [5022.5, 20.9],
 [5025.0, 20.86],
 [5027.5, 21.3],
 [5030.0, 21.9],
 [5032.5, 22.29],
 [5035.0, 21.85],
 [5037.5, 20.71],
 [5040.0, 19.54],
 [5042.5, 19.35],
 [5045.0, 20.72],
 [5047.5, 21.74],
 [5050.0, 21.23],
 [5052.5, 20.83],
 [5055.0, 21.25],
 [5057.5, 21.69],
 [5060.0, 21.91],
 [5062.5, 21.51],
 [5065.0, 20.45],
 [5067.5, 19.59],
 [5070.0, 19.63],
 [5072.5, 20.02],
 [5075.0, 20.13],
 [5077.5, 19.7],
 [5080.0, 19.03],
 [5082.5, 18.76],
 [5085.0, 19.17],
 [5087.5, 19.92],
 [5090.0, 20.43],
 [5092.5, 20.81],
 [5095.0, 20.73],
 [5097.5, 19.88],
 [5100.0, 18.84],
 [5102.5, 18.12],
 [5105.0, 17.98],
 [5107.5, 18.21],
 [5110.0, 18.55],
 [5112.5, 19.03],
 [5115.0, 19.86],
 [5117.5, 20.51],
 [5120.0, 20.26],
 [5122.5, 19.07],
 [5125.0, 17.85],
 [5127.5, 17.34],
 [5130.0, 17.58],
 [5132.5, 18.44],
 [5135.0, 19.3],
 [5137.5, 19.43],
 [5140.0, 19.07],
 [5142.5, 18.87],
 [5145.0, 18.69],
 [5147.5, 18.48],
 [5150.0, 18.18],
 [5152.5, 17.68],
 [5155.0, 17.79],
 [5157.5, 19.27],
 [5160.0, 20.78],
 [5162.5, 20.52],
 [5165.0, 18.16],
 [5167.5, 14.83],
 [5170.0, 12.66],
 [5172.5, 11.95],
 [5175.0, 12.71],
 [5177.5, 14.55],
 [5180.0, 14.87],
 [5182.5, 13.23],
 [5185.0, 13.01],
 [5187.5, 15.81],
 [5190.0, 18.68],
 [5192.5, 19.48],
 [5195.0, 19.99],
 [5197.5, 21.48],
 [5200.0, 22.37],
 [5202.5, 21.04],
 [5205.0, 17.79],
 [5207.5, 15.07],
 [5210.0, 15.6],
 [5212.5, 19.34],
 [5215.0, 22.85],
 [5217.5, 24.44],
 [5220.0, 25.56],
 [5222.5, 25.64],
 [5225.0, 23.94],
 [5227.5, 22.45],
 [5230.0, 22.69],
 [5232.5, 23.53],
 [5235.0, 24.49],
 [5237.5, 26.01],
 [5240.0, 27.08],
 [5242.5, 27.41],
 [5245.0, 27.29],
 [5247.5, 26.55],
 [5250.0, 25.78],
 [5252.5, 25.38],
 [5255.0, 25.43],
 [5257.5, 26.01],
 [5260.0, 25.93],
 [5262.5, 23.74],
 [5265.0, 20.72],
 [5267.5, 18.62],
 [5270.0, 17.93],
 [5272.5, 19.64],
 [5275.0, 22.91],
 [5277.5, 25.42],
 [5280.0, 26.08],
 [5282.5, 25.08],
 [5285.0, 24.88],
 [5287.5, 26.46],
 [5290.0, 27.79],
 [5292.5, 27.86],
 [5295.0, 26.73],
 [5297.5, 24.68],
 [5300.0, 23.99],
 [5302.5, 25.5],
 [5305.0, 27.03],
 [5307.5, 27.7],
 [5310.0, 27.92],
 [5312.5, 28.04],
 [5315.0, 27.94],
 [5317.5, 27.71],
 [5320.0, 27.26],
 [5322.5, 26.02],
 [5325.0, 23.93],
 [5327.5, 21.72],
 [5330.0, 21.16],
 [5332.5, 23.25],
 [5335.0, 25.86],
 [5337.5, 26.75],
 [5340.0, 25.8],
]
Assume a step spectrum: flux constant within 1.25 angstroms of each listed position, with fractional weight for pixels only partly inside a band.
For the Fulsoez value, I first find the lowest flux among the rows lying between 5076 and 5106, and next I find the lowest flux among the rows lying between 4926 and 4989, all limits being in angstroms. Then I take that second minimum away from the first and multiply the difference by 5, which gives -11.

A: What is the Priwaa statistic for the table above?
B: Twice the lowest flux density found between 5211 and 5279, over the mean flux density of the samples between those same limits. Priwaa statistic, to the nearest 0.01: 1.50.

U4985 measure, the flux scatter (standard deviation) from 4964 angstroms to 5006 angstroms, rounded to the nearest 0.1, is 1.1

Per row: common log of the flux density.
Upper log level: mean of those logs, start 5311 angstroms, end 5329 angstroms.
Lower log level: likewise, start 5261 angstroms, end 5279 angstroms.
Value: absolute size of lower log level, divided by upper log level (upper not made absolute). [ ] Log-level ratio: 0.94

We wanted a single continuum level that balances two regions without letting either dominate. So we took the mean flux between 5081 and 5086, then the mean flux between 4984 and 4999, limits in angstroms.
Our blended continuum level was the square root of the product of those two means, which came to 20.2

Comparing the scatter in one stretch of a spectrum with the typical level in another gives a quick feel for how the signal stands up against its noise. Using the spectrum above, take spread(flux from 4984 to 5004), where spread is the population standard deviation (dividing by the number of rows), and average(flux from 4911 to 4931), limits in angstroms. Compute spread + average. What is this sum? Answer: 23.8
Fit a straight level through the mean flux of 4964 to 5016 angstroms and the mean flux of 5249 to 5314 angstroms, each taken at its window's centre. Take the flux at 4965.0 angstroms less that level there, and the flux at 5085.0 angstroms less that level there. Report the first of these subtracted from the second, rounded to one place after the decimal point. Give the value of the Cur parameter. -5.2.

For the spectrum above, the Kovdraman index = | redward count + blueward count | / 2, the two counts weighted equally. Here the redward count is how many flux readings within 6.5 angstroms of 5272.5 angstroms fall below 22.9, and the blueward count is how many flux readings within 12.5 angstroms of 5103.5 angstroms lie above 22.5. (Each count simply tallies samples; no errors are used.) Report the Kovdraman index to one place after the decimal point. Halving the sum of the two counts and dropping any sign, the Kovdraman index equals 1.5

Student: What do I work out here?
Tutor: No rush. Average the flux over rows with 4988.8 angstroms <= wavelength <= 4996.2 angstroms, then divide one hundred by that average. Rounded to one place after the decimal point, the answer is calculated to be 4.6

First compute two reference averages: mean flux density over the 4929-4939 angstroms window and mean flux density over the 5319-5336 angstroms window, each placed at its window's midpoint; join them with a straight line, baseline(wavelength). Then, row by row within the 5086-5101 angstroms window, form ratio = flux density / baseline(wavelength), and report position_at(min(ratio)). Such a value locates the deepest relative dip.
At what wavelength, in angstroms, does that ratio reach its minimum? 5100.0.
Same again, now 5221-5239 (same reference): 5227.5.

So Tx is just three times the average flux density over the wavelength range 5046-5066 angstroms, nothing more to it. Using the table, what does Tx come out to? 64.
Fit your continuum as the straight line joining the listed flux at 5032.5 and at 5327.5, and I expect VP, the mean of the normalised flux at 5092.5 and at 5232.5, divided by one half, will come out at 2.0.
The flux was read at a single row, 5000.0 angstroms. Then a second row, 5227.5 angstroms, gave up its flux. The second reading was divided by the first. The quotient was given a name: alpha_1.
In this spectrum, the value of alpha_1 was 1.03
